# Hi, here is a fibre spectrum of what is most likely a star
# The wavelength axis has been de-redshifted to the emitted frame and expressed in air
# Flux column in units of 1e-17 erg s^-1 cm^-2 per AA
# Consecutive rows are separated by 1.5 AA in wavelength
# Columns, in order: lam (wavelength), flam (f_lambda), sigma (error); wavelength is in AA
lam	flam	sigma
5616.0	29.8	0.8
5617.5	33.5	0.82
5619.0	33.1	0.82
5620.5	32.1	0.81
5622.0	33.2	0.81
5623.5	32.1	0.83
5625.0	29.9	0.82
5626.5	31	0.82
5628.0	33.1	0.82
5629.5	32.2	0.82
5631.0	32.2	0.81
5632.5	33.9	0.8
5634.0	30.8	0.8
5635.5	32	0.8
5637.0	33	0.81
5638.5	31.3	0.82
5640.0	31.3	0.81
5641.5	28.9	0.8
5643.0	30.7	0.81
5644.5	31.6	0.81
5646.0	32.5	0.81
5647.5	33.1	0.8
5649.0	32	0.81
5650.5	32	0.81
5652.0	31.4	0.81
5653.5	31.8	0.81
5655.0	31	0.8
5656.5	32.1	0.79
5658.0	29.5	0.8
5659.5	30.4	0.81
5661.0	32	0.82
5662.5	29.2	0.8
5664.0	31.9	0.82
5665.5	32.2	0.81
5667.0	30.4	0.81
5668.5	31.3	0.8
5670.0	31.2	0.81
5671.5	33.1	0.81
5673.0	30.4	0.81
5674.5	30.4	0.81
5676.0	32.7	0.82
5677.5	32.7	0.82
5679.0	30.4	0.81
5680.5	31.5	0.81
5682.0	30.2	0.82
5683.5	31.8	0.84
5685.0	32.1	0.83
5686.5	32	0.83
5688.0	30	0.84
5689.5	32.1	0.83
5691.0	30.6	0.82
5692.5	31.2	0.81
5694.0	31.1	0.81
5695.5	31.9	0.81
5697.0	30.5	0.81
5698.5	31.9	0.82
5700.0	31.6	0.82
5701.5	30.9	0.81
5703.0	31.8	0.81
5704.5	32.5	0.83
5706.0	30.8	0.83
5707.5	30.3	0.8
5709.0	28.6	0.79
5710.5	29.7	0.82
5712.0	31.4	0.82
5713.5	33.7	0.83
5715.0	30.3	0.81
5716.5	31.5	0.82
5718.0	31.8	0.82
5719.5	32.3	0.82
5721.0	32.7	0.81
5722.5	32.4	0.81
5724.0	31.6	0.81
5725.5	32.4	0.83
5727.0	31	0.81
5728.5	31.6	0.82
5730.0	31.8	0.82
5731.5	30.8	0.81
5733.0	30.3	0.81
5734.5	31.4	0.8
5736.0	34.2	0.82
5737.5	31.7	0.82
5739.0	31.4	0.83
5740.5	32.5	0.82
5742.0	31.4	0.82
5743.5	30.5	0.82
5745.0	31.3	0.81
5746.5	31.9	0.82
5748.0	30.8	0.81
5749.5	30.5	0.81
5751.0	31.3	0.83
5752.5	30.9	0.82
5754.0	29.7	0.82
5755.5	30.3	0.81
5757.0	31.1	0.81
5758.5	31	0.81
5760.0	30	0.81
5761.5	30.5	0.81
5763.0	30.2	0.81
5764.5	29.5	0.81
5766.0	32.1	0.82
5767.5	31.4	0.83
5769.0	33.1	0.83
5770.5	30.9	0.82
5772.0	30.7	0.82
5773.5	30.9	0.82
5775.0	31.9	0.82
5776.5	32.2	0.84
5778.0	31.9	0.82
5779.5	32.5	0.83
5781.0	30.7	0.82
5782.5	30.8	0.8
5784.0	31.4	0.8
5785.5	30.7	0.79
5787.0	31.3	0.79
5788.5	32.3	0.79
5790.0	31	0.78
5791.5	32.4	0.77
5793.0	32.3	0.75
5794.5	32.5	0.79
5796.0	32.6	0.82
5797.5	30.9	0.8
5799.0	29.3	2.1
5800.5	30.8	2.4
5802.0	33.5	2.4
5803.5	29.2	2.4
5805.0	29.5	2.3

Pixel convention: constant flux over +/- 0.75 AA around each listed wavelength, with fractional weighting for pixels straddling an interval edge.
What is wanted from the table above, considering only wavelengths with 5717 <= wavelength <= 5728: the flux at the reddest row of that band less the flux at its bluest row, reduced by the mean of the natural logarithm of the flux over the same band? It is -4.3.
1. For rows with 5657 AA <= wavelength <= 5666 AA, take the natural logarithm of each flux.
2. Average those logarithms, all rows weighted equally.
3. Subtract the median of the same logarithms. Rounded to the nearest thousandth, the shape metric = -0.010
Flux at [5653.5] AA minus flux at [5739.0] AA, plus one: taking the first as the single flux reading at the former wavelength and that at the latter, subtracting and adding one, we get 1.40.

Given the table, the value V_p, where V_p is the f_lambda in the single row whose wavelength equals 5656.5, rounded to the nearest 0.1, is 32.1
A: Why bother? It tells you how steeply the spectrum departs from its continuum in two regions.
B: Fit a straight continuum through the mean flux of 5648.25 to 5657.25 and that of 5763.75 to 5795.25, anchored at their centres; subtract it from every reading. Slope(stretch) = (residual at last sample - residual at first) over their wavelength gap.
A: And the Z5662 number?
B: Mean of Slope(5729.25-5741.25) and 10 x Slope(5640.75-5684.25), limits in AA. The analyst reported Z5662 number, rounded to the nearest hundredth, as 0.39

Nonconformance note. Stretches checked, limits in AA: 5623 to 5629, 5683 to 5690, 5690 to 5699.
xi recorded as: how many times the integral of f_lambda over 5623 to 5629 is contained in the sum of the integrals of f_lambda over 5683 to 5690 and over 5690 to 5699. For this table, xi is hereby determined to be 2.7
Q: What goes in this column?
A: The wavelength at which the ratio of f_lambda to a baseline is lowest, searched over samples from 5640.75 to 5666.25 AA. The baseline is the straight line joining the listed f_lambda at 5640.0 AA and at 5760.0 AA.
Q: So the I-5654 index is 5641.5 AA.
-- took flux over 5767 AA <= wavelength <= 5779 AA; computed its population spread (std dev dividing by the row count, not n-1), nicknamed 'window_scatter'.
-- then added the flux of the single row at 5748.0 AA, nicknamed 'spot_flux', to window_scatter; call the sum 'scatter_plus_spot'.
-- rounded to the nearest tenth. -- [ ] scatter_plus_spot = 31.6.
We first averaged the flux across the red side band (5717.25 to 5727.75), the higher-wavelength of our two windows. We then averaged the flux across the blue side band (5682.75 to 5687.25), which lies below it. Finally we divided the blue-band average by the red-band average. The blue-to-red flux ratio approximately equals 1.00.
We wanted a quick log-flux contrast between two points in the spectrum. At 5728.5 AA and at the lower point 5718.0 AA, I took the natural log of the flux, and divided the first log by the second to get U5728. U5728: 1.00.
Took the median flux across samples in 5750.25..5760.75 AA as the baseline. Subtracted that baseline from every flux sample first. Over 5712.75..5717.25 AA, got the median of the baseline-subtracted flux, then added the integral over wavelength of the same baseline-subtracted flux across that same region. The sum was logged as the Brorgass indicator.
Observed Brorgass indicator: 4.8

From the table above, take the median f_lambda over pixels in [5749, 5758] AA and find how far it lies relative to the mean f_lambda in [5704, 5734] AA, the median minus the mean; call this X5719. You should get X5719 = -0.67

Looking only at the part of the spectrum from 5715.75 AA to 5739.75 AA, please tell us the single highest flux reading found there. 34.2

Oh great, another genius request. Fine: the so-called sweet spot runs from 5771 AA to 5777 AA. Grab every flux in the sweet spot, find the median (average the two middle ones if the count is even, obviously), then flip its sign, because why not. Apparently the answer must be -31.40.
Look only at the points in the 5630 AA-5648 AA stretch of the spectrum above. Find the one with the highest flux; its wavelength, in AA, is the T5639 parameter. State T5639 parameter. 5632.5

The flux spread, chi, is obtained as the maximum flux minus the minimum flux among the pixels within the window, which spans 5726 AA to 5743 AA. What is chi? 3.9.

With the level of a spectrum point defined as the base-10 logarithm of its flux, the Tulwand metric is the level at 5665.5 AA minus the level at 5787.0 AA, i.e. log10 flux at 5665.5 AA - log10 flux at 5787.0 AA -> 0.012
